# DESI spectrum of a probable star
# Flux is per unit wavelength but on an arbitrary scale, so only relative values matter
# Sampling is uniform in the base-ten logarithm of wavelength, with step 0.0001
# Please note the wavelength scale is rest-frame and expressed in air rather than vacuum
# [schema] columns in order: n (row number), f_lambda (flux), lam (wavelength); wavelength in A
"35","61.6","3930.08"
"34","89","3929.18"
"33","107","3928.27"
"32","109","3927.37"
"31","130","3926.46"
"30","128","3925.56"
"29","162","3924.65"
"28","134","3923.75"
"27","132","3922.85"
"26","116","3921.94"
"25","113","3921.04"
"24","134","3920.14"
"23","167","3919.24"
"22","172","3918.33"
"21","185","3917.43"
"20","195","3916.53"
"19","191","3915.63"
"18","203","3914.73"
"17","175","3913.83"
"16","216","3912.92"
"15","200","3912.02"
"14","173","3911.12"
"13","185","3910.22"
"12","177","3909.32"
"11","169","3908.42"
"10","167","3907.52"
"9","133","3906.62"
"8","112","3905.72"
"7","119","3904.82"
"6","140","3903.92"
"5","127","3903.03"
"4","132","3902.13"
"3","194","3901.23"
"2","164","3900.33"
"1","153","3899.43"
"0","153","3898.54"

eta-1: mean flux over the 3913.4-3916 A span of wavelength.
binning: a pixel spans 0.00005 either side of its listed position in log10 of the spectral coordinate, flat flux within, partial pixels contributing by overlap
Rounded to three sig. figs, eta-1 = 190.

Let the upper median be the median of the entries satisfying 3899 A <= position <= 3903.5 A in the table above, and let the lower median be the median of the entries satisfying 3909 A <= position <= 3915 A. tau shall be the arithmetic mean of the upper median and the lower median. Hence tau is 169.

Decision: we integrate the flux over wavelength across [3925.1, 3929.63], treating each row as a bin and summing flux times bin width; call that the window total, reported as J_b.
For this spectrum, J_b 509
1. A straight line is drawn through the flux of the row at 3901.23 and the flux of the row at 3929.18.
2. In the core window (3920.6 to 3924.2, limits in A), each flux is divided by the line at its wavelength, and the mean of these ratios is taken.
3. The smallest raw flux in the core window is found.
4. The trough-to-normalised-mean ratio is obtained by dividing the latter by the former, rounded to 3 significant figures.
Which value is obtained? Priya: 104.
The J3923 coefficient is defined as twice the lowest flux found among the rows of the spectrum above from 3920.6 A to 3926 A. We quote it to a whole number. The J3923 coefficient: 226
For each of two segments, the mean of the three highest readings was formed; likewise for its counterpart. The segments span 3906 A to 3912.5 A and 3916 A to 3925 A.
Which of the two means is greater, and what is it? 187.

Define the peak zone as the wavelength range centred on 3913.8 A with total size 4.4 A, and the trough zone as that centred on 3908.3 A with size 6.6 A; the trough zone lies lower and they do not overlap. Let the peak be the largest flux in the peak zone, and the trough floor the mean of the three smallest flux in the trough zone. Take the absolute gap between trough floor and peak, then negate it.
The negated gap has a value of -79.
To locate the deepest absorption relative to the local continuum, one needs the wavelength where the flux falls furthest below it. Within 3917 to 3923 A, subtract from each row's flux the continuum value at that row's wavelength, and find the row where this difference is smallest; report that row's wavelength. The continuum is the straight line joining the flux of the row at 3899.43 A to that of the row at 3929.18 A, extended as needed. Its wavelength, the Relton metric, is 3921.04 A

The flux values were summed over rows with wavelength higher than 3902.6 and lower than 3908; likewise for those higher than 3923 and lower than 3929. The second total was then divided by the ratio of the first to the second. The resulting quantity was 743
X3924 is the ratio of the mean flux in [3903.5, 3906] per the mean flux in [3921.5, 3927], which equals 0.93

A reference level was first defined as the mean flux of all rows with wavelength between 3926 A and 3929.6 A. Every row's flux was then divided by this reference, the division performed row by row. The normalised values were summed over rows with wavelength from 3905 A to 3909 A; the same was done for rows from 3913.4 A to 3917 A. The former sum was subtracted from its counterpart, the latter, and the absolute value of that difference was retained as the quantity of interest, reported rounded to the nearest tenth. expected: 1.7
